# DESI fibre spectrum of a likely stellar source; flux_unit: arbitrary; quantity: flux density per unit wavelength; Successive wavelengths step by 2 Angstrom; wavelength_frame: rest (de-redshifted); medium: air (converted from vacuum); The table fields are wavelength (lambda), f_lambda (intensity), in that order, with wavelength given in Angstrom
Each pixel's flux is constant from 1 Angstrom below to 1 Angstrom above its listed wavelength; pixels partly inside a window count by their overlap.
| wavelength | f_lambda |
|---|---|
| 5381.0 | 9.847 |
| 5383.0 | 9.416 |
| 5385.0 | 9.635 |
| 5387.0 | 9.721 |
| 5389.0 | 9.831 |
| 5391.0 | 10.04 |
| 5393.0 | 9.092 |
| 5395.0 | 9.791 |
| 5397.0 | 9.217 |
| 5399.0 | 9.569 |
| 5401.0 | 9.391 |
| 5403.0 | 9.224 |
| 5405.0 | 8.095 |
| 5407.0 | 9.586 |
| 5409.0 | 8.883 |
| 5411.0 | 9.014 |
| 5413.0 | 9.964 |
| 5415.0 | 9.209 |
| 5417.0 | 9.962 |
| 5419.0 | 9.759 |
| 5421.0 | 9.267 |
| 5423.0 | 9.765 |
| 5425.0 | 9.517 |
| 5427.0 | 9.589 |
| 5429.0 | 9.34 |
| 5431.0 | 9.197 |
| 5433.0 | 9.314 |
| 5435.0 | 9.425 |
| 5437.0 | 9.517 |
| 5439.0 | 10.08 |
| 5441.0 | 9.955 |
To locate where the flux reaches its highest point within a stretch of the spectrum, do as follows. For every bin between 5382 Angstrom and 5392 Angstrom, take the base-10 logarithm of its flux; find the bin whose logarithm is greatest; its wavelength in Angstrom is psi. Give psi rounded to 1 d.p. 5391.0 Angstrom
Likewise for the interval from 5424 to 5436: 5427.0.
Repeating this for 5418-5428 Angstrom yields 5423.0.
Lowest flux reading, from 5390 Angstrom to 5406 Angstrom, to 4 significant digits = 8.095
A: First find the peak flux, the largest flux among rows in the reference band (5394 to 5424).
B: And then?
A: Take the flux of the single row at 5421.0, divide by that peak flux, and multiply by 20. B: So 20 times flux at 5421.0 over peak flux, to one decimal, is 18.6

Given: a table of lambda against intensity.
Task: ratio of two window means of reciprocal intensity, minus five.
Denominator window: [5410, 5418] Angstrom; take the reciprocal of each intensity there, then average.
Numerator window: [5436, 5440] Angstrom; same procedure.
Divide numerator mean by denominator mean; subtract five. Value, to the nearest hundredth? -4.03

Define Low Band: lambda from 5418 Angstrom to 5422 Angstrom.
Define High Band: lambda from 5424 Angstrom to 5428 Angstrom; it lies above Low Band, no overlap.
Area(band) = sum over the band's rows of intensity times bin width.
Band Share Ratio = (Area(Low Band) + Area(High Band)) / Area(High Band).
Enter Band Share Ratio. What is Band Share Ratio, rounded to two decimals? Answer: 2.00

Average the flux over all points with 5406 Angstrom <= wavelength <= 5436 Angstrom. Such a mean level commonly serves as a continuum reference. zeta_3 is 9.45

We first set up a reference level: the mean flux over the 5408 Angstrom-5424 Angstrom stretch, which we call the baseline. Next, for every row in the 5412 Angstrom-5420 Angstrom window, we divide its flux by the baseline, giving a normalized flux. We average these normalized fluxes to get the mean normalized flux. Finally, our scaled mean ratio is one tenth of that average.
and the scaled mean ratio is 0.103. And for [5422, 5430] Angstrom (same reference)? 0.101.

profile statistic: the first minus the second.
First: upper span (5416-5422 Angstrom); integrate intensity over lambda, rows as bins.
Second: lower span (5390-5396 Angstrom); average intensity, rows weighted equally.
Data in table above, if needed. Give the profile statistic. 48.3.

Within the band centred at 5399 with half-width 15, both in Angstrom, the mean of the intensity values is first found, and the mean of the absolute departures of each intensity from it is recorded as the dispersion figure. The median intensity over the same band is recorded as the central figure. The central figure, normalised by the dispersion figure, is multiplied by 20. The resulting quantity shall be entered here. 493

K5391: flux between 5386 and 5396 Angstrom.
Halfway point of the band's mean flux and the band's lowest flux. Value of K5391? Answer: 9.4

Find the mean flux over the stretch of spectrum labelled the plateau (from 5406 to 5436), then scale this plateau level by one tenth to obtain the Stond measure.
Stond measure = 0.945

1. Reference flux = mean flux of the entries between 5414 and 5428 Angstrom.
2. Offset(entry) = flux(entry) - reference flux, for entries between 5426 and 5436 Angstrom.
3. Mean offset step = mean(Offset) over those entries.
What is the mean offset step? -0.21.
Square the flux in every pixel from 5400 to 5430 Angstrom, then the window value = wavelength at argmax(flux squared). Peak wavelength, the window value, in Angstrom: 5413.0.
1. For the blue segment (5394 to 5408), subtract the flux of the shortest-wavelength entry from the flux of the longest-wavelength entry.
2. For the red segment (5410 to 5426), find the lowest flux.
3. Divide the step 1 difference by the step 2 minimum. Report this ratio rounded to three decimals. -0.023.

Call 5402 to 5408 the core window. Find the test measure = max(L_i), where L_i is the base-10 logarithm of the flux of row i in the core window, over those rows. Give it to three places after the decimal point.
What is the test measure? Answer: 0.982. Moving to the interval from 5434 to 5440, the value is 1.003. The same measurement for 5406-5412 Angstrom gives 0.982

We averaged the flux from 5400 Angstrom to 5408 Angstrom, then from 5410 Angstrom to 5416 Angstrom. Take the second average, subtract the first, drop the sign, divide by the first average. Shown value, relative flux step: 0.035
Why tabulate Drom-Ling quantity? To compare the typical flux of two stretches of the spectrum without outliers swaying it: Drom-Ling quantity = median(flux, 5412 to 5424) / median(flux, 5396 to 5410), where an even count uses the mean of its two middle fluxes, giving 1.06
